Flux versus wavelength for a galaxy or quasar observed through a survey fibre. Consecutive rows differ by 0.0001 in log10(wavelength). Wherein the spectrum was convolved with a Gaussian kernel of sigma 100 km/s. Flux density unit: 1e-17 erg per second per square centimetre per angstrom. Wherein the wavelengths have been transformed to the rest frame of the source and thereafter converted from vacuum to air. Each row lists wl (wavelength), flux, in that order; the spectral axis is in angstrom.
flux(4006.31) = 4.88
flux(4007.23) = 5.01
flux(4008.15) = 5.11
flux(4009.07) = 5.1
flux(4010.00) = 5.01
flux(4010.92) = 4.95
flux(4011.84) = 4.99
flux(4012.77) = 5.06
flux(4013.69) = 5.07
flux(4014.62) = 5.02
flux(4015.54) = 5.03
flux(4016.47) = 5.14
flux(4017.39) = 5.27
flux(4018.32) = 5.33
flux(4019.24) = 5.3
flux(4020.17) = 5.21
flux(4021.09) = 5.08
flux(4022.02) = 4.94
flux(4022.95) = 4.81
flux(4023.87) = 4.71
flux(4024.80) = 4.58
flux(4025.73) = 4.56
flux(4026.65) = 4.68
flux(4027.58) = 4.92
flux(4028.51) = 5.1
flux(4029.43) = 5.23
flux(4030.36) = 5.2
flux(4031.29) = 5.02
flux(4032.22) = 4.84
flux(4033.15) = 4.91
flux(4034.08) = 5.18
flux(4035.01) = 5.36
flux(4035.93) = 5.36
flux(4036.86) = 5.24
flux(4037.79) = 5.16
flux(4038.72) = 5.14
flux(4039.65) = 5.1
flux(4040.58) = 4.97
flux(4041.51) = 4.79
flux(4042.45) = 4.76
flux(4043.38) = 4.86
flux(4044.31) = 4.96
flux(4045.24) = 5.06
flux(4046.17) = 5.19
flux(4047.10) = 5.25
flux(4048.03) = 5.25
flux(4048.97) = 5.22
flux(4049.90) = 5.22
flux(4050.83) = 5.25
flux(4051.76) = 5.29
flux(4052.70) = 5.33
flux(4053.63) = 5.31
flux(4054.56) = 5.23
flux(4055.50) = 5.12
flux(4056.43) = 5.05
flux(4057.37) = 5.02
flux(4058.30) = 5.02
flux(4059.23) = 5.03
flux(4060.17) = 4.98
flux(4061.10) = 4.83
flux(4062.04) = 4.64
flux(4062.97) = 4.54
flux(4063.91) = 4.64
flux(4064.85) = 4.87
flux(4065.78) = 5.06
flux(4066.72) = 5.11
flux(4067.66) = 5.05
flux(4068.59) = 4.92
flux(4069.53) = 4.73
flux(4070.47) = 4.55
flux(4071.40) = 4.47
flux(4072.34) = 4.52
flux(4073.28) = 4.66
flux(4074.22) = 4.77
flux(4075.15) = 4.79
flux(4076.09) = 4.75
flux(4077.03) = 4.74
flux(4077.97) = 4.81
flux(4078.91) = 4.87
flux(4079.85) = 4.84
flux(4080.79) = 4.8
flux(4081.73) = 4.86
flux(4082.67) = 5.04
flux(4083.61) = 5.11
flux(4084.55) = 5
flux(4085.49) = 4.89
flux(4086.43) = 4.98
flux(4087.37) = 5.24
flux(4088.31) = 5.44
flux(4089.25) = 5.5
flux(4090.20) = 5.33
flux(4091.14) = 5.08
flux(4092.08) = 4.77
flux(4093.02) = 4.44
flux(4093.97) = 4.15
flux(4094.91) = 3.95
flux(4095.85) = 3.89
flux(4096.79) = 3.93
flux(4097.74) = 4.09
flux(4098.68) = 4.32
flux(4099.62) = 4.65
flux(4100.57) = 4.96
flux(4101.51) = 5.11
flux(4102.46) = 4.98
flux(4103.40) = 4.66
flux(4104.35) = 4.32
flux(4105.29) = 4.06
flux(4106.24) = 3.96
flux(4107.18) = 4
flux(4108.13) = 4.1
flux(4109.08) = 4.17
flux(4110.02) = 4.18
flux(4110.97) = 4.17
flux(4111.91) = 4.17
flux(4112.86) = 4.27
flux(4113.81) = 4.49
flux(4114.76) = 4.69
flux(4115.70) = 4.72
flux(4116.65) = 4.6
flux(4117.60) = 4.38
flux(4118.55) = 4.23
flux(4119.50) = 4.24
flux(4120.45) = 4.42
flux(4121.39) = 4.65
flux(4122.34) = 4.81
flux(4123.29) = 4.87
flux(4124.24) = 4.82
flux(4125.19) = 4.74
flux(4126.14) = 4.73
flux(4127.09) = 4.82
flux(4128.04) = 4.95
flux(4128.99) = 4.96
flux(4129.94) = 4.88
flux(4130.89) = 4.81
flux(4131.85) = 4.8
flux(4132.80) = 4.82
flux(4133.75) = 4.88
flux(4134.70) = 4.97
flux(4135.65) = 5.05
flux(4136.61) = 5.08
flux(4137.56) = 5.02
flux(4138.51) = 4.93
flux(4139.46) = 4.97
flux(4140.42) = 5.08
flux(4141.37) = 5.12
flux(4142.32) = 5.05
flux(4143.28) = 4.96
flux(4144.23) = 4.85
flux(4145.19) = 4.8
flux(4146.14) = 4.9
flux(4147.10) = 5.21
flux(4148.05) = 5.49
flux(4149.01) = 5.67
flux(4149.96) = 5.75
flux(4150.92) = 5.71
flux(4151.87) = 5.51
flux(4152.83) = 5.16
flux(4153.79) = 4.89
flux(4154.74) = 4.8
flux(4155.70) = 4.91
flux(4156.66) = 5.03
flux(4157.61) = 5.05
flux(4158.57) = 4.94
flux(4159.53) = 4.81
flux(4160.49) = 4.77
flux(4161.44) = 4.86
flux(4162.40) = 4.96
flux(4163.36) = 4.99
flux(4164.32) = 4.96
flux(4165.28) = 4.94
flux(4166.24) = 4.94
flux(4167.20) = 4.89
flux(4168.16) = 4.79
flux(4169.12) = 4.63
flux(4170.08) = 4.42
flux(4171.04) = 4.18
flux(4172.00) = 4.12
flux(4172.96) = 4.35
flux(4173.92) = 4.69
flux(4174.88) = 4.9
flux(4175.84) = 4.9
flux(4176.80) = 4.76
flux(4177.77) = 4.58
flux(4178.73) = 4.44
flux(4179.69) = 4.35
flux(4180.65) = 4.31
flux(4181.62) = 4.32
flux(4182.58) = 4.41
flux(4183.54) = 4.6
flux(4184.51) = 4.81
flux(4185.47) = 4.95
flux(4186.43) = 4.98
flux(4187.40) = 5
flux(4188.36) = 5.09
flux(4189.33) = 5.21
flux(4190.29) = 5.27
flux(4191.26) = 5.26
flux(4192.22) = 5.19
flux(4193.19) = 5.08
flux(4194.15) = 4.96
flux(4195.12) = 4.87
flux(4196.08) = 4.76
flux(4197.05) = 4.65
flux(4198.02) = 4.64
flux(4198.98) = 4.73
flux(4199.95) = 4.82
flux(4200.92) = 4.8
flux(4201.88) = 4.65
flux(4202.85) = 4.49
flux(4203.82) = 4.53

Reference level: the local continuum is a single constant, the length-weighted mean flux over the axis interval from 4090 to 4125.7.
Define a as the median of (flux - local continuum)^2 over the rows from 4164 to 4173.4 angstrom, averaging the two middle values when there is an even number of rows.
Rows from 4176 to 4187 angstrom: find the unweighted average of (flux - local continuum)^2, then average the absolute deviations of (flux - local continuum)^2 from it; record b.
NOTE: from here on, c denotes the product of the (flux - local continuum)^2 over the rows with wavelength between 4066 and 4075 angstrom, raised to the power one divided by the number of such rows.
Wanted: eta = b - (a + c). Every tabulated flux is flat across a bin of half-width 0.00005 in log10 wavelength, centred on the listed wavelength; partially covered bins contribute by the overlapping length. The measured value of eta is -0.07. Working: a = 0.11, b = 0.081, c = 0.038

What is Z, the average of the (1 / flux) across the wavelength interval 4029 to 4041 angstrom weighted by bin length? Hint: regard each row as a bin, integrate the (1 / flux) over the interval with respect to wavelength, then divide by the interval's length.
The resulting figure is 0.195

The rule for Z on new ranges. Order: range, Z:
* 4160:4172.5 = 0.212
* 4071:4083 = 0.210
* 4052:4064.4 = 0.201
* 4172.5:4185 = 0.219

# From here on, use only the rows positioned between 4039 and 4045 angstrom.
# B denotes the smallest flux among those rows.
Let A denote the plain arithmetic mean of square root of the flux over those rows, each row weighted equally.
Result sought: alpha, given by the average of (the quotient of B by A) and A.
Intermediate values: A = 2.21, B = 4.76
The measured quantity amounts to 2.18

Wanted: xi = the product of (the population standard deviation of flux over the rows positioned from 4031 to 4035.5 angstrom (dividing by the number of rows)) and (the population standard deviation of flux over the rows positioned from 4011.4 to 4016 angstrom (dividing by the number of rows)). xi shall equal 0.005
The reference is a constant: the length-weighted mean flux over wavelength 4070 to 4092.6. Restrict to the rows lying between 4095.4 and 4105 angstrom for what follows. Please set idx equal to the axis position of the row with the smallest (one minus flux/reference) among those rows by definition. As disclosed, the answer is 4101.51 angstrom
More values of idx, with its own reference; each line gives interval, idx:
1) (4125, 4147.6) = 4147.10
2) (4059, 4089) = 4088.31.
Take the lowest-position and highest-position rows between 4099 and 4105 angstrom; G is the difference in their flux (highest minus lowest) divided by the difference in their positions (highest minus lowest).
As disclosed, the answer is -0.07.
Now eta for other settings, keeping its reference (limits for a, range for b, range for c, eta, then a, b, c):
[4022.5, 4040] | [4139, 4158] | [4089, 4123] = -0.08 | 0.42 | 0.409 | 0.065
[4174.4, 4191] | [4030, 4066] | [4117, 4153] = -0.12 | 0.13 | 0.198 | 0.190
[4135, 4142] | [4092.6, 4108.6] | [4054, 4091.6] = -0.40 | 0.36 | 0.106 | 0.147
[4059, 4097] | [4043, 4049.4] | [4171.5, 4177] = -0.09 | 0.18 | 0.165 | 0.079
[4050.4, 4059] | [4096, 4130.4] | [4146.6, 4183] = -0.63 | 0.61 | 0.081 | 0.106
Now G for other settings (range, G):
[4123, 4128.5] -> 0.02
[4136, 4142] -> 0.01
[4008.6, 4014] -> -0.01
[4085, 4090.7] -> 0.09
